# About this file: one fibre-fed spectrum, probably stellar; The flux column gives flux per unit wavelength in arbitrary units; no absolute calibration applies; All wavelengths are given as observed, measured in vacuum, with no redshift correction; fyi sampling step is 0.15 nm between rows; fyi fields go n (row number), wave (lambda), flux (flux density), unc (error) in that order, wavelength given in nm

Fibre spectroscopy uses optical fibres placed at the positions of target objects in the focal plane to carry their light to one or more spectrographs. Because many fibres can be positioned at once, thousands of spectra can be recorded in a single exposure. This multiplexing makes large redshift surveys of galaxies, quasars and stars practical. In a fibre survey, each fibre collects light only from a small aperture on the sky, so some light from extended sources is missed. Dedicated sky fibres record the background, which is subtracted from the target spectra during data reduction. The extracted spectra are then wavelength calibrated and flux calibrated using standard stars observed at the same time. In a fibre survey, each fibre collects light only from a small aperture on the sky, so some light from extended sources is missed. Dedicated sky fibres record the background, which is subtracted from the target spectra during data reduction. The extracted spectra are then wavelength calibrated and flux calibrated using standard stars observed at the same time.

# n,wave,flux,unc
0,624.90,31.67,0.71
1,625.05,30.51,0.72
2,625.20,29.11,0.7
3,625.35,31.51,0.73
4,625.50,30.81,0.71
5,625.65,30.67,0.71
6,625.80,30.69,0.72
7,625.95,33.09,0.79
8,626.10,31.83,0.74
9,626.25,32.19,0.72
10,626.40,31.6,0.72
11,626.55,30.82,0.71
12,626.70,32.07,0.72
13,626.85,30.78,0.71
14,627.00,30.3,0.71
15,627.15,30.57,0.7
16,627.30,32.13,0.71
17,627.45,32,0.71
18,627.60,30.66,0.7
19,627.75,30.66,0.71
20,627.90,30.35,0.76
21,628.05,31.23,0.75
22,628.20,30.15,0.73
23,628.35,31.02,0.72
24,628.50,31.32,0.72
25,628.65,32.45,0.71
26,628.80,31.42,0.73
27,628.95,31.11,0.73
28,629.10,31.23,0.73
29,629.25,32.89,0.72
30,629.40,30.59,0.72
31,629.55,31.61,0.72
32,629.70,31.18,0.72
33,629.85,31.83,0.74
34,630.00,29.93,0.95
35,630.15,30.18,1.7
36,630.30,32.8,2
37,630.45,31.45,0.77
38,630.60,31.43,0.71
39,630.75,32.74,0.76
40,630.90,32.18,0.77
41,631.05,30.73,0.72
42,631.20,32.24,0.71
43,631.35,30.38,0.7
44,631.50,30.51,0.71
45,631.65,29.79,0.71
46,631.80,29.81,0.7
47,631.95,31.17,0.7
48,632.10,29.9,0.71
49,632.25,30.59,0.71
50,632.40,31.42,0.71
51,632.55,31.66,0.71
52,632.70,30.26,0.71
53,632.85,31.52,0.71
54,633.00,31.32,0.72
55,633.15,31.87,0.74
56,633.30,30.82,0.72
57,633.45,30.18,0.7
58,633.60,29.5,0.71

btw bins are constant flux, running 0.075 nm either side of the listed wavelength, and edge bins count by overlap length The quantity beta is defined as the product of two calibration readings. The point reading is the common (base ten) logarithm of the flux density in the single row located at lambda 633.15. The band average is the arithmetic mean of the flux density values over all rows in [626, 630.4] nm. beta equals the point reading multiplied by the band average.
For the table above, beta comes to 47.0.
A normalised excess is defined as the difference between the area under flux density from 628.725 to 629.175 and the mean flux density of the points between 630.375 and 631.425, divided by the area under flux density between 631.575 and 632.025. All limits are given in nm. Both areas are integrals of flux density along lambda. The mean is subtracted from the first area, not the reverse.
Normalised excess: -1.3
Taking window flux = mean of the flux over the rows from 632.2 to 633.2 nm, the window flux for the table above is 31.2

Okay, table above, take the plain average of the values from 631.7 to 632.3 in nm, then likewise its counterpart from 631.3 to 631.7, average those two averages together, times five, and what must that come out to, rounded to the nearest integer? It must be 151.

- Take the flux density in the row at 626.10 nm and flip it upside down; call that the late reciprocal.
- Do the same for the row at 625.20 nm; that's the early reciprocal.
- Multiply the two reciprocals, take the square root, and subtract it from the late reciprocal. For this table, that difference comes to -0.0014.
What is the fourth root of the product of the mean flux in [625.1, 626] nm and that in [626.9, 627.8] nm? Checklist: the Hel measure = 5.57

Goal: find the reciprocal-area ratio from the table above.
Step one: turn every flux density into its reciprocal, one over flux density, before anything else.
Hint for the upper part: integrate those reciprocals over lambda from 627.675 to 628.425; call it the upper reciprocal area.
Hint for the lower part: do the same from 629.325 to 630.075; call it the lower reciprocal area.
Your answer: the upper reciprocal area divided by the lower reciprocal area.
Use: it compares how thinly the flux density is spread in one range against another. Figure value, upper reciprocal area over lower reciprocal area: 1.01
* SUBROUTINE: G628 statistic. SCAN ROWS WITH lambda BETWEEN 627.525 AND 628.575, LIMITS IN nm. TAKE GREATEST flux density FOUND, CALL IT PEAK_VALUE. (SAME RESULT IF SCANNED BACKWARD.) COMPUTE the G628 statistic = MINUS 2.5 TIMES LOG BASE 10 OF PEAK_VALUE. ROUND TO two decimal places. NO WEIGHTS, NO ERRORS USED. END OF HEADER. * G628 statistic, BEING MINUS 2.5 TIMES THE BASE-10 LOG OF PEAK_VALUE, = -3.74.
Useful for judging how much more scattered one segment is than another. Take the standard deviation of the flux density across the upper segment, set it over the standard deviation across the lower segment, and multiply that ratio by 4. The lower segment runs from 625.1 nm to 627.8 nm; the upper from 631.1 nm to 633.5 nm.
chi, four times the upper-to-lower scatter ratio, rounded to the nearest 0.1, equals 3.3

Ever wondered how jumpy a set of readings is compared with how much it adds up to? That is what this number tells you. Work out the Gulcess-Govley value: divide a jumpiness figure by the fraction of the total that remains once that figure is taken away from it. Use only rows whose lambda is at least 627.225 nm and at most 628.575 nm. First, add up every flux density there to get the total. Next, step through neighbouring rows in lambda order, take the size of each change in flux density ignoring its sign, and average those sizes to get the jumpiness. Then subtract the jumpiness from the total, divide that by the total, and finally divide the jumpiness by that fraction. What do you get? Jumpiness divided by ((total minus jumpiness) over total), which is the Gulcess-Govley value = 0.62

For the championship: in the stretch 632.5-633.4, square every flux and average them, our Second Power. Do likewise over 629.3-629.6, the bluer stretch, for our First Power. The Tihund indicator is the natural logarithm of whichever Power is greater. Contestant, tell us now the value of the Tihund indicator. 6.88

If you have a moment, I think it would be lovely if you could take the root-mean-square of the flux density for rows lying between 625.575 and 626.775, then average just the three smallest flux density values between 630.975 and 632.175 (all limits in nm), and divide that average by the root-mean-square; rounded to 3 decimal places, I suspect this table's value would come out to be 0.943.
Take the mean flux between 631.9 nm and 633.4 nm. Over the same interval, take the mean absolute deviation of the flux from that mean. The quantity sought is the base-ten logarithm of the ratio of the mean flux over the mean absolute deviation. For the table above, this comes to 1.77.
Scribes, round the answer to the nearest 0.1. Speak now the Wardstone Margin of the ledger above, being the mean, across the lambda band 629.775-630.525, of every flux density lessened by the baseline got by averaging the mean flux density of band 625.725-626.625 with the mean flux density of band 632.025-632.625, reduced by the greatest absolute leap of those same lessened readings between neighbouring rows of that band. -2.7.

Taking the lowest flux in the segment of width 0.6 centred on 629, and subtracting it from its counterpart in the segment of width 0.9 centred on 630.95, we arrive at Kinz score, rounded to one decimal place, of -0.7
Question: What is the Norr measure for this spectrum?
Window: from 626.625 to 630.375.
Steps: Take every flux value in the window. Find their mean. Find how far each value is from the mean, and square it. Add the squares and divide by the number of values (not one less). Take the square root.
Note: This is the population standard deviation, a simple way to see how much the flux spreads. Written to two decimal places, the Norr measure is 0.82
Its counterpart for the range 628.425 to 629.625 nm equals 0.70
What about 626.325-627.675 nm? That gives 0.69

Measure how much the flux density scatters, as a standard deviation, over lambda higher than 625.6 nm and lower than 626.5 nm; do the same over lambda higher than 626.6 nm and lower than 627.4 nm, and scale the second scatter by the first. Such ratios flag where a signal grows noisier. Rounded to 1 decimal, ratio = 0.9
